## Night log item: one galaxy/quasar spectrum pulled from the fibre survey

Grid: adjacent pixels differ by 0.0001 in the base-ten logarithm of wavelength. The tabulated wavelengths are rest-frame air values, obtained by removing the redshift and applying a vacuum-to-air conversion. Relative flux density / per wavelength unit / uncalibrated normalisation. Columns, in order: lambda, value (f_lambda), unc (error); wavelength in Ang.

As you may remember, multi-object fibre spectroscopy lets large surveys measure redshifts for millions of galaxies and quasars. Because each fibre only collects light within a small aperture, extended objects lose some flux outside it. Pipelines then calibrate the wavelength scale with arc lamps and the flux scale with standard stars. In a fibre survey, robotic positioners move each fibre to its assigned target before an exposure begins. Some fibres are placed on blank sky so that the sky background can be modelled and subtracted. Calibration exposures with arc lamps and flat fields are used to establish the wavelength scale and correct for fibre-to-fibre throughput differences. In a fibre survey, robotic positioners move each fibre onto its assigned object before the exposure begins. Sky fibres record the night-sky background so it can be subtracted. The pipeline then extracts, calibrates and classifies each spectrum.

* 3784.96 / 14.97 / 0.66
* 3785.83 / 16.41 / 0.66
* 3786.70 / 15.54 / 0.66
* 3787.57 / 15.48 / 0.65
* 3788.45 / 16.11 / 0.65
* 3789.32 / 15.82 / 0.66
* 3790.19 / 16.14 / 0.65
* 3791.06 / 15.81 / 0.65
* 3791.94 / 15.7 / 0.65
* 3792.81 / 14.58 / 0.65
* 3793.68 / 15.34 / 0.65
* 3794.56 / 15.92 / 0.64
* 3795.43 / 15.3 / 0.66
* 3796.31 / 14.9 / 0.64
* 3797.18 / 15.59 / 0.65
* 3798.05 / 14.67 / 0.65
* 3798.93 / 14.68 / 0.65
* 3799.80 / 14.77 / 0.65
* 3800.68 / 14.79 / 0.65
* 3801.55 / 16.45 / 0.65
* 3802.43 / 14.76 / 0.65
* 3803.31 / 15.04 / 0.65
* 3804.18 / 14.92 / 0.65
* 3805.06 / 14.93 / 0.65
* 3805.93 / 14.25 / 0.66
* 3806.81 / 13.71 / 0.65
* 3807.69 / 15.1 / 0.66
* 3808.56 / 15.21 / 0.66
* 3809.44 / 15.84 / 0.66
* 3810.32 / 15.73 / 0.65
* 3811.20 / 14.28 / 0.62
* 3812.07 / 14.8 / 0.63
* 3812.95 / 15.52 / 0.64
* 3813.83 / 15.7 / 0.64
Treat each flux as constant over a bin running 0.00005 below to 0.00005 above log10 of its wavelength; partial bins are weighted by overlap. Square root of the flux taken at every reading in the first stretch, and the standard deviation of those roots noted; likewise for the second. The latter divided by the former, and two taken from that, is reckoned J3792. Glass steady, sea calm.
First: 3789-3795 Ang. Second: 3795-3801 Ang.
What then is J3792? -1.31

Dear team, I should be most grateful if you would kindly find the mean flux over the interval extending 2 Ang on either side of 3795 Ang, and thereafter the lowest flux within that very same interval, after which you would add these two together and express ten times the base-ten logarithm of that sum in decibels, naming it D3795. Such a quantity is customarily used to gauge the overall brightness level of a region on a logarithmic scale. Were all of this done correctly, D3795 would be 14.8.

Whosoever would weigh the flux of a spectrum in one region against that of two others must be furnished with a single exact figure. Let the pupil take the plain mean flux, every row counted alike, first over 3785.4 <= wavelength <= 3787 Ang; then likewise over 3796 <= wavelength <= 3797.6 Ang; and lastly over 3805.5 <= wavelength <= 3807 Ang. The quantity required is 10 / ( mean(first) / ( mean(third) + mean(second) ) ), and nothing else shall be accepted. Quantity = 18.3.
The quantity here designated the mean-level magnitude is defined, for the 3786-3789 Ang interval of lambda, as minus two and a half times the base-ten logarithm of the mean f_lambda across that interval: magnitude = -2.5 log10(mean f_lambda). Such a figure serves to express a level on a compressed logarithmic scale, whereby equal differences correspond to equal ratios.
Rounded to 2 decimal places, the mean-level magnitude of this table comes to -2.99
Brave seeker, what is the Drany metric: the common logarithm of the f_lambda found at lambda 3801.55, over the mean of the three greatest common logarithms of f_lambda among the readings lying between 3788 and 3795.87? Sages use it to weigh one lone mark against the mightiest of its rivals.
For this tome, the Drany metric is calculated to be 1.01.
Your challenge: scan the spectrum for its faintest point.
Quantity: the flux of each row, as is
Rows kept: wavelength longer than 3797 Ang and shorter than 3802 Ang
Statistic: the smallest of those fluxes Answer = 14.67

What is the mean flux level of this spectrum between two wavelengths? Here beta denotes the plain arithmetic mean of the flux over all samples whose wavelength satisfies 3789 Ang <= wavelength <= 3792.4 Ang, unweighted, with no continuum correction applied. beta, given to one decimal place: 15.9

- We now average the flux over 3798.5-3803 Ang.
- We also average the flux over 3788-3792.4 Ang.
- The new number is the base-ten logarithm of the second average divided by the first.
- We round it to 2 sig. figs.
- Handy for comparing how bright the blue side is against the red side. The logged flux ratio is 0.023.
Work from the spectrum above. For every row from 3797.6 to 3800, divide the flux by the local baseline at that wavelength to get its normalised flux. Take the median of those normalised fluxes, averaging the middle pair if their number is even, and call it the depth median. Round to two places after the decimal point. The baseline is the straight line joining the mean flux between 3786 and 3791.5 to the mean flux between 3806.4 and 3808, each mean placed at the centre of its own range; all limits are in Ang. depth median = 0.98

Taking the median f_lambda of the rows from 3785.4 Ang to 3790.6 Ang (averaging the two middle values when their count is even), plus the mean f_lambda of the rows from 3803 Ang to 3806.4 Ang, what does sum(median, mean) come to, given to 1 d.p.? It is 30.8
